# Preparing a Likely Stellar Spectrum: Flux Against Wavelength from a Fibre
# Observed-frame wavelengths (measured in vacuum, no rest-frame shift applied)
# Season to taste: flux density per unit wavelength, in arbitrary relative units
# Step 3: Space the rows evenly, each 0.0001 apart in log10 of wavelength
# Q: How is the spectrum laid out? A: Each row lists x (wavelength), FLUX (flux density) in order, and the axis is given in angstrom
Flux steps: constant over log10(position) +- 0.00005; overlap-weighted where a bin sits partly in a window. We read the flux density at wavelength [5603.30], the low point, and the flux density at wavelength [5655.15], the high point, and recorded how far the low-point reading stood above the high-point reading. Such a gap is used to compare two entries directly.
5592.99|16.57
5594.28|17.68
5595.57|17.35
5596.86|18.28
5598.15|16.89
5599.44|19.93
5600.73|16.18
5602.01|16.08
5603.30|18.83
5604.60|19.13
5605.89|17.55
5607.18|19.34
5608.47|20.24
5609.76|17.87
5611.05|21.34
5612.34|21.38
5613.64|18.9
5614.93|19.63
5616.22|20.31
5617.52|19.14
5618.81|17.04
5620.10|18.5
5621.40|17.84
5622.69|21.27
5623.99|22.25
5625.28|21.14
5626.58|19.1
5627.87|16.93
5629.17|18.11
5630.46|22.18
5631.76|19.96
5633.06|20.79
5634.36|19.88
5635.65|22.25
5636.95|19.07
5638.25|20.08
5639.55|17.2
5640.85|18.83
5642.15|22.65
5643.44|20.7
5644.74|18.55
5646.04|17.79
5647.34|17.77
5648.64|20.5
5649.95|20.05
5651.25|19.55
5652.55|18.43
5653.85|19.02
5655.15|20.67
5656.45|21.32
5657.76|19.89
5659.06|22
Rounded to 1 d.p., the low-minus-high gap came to -1.8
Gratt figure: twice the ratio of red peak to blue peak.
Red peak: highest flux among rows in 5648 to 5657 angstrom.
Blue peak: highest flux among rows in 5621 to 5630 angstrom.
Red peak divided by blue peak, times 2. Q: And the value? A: 1.92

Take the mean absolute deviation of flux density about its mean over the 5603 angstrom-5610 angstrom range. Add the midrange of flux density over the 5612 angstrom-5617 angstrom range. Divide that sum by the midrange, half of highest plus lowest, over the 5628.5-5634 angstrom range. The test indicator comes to 1.04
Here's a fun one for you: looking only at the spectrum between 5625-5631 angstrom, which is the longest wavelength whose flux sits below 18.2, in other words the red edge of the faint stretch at 5629.17 angstrom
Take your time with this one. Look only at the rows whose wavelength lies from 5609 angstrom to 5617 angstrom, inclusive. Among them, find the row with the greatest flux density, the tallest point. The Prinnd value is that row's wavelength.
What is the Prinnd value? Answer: 5612.34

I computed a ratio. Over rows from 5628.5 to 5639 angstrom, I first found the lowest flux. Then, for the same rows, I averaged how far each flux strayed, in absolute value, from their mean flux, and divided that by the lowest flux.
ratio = 0.060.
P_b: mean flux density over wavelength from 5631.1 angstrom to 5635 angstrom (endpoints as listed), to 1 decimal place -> 20.2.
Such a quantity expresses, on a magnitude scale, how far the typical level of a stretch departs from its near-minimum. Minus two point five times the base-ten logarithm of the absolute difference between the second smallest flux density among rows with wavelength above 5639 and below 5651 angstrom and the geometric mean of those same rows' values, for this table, -0.4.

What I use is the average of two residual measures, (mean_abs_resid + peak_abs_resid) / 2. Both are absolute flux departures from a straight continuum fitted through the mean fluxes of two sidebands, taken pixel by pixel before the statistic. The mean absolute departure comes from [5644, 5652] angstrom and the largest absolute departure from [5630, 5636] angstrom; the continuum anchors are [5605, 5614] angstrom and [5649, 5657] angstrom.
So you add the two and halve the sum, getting 1.81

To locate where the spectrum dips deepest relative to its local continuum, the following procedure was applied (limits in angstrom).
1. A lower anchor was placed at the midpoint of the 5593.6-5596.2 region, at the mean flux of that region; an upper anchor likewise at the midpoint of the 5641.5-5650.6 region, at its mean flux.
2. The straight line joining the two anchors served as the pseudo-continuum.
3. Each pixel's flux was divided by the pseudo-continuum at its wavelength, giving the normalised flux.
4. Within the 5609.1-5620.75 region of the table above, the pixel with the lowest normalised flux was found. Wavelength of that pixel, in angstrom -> 5618.81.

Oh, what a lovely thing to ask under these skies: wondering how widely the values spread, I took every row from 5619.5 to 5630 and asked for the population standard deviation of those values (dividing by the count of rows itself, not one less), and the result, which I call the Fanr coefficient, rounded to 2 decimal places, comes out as 1.79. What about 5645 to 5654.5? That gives 1.00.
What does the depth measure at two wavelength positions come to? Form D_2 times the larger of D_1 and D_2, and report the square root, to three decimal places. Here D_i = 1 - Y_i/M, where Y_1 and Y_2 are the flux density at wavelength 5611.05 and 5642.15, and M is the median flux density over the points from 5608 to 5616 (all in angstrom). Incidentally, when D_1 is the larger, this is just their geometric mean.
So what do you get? 0.098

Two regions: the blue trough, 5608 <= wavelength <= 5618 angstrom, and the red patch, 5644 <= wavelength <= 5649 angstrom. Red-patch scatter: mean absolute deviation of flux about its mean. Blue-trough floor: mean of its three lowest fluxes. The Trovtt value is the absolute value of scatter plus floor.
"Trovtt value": 19.6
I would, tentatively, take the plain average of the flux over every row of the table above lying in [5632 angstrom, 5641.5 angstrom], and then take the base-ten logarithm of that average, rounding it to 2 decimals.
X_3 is 1.30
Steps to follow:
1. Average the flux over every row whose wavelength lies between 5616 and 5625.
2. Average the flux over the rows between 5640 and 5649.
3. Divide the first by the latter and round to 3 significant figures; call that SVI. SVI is 1.00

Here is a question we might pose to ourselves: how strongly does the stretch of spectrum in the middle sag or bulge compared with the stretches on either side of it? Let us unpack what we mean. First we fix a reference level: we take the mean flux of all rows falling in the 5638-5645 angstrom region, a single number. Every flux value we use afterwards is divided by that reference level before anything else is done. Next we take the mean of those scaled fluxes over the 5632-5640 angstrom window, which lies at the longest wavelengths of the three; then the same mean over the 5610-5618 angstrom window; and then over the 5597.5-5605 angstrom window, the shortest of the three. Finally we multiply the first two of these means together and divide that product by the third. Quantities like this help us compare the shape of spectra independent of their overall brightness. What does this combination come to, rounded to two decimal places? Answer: 1.14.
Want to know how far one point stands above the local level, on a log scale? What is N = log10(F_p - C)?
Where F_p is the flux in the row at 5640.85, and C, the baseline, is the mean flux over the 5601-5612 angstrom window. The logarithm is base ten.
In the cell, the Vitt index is -1.5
